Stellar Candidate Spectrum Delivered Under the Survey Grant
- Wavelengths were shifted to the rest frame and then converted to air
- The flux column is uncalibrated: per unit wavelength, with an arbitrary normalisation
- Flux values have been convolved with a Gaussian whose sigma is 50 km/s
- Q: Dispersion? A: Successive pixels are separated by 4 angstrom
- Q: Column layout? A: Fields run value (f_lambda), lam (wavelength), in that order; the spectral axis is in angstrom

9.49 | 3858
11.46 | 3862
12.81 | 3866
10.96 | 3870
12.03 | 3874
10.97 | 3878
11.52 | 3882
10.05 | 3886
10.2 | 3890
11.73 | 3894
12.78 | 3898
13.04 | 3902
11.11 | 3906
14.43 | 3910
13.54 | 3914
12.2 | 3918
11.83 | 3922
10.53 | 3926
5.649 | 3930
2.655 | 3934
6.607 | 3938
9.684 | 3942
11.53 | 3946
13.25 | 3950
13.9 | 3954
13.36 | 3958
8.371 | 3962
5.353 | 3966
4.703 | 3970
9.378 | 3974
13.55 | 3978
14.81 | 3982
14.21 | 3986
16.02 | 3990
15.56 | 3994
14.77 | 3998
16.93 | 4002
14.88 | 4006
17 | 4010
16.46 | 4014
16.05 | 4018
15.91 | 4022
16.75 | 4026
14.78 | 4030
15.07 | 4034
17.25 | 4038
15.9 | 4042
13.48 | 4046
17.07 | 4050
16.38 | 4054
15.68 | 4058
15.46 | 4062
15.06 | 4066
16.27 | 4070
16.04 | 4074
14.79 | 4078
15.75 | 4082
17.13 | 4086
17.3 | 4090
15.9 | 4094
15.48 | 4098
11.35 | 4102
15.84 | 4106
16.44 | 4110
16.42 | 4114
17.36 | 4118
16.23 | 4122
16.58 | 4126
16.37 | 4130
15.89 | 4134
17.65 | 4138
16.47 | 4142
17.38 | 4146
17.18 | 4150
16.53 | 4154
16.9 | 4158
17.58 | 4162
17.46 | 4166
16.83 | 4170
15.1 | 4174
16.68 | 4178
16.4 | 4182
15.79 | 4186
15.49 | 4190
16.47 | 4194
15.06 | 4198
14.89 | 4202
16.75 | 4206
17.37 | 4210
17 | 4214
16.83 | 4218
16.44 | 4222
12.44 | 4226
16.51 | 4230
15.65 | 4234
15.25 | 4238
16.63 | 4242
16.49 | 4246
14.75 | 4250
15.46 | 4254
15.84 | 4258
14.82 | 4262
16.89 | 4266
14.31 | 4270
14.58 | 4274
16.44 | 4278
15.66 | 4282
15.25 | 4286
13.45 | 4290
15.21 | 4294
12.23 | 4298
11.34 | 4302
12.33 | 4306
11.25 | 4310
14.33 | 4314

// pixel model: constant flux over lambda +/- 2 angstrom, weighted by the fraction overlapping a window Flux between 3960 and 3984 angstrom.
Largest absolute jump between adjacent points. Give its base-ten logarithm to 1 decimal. 0.7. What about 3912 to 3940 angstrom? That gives 0.7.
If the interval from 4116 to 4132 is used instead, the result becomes 0.1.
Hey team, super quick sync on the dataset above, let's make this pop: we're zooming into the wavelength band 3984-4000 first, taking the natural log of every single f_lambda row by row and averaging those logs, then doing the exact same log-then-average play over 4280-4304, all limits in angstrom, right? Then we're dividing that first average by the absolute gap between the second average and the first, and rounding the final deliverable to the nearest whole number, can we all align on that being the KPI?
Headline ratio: 29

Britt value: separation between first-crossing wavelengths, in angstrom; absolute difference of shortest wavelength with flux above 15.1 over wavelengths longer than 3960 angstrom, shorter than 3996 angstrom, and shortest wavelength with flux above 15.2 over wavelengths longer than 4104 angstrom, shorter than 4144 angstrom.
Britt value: 116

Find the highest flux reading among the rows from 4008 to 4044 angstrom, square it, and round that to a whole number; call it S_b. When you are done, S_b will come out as 298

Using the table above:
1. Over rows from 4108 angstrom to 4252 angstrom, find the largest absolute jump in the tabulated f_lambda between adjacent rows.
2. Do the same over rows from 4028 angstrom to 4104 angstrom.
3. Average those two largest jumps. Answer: 4.1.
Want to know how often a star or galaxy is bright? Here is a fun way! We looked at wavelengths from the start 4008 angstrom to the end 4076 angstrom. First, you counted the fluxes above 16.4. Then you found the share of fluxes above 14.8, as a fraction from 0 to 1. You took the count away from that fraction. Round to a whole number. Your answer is -4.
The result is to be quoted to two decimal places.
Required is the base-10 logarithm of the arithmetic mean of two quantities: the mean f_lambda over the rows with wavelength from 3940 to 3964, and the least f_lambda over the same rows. 1.00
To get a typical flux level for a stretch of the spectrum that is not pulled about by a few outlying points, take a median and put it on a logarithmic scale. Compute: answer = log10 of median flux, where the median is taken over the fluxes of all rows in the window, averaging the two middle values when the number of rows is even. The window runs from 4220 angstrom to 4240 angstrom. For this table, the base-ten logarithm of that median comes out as 1.19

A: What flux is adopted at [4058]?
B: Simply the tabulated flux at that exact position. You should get 15.68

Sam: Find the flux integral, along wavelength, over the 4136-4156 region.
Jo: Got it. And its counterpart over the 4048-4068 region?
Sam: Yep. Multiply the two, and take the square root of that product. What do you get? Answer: 330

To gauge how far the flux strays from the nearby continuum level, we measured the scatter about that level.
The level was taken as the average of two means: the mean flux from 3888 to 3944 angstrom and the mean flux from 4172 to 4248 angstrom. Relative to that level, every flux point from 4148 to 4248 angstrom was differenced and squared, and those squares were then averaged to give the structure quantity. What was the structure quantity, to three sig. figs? 10.4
